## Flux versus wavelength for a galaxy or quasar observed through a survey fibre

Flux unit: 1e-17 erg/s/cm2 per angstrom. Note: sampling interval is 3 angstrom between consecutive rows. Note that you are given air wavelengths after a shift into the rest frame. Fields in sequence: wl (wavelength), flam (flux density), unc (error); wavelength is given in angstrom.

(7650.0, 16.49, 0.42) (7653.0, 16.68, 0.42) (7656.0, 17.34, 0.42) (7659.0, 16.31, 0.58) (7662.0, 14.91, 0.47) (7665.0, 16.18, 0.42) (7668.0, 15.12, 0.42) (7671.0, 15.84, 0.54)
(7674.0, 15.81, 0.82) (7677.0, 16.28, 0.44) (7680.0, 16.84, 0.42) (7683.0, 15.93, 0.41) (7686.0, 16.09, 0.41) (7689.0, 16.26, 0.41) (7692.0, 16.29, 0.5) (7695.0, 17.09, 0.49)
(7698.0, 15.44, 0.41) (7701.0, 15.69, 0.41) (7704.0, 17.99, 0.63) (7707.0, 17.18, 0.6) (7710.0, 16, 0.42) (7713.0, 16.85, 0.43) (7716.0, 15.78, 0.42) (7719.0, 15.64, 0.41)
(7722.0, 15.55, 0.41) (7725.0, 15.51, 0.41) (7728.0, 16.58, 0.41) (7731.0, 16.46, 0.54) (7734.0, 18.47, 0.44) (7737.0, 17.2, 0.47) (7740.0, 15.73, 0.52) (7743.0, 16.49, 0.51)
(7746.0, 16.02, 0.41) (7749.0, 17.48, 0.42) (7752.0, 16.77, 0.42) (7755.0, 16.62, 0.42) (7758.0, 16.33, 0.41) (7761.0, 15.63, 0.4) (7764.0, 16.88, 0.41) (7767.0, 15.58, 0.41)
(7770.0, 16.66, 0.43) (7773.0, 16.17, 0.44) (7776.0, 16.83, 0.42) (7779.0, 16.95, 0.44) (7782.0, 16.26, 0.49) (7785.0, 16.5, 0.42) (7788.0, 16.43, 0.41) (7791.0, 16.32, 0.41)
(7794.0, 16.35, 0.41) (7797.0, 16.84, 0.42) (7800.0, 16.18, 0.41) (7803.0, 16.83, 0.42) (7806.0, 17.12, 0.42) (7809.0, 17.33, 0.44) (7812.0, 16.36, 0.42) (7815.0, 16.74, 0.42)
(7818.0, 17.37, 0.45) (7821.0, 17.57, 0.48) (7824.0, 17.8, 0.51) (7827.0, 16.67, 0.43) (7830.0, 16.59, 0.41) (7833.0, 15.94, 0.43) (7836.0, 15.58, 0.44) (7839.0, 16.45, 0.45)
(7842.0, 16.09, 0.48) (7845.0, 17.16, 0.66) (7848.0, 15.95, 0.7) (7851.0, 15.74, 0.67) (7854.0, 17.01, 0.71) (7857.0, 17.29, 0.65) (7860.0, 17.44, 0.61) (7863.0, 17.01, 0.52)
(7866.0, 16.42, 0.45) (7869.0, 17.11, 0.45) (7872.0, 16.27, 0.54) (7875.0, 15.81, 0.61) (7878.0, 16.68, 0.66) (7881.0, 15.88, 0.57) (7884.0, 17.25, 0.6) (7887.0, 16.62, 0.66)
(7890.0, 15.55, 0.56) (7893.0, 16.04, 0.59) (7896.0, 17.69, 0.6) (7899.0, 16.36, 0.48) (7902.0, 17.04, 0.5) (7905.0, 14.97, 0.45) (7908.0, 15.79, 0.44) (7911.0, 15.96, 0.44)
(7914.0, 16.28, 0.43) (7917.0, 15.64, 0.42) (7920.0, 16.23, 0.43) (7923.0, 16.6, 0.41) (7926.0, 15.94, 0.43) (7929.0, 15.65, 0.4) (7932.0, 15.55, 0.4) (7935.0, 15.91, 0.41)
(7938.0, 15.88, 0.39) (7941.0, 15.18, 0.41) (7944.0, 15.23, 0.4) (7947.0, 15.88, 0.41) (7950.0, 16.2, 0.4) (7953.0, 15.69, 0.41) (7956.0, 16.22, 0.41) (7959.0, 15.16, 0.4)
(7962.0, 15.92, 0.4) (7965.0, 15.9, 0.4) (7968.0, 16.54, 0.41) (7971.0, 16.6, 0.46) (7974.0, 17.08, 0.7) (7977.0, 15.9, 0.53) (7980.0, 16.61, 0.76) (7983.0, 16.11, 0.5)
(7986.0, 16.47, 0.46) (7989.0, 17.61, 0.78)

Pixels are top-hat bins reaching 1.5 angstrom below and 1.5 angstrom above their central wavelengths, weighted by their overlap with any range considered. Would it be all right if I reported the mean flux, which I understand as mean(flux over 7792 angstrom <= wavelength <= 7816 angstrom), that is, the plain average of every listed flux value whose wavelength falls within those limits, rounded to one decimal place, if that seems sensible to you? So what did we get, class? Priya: 16.7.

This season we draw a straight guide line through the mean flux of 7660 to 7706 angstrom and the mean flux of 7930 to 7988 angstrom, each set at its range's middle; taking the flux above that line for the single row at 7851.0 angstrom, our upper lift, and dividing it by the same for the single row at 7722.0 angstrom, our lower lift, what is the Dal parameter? 0.6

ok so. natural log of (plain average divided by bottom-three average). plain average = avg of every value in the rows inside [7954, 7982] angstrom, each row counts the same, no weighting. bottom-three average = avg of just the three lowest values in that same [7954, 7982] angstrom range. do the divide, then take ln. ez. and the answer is 0.035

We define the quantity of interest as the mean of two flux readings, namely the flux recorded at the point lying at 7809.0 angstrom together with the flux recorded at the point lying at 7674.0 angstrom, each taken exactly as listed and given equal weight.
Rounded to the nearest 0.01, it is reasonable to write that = 16.57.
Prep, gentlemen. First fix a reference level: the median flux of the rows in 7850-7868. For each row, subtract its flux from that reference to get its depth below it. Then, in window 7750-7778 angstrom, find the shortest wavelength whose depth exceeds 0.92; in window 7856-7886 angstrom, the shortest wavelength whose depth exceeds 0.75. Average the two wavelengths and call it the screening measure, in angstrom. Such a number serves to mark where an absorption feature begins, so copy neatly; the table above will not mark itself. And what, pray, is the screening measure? 7818.0 angstrom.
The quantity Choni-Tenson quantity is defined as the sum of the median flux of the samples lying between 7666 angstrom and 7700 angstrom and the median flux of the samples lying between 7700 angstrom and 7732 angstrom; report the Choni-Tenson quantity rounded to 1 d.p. 32.1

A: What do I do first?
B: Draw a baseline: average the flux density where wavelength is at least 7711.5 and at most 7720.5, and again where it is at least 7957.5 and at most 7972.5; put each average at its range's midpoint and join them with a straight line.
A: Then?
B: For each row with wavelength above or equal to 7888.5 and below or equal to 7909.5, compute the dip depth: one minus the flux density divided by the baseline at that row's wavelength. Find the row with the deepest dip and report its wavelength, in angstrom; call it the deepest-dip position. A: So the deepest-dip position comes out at 7905.0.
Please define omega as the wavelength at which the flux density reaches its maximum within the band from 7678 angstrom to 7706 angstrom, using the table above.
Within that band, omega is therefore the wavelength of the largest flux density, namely 7704.0 angstrom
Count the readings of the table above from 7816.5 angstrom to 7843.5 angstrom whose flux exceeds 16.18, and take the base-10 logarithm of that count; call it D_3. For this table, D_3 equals 0.78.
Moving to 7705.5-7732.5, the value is 0.60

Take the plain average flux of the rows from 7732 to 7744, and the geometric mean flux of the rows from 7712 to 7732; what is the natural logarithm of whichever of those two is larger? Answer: 2.83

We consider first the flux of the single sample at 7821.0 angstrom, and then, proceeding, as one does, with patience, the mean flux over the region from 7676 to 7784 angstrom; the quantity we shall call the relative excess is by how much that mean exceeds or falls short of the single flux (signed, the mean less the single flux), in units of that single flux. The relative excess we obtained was -0.06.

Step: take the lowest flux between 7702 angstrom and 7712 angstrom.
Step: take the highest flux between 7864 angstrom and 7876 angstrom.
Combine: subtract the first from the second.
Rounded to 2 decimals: 1.11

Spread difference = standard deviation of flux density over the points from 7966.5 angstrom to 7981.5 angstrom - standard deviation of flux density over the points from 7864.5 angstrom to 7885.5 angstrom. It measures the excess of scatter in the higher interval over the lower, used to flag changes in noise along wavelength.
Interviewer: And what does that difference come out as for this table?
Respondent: -0.14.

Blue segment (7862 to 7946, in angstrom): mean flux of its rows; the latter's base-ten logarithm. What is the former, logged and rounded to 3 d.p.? 1.208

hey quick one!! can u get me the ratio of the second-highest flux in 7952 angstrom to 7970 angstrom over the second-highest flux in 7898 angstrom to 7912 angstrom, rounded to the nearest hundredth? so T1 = 0.99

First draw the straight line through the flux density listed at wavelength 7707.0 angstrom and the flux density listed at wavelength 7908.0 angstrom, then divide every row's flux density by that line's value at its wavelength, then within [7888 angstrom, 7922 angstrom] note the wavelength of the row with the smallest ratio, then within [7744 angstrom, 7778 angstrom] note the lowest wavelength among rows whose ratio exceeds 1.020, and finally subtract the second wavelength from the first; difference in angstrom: 156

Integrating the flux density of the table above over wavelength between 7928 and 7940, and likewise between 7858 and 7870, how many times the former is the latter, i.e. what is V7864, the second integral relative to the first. 1.08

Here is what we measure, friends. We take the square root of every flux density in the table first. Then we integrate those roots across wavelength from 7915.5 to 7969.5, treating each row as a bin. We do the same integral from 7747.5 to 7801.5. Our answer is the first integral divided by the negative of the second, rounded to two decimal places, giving -0.98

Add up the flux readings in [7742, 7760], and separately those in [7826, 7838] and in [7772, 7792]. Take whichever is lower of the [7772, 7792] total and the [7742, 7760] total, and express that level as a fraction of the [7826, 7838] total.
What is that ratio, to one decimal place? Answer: 1.5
